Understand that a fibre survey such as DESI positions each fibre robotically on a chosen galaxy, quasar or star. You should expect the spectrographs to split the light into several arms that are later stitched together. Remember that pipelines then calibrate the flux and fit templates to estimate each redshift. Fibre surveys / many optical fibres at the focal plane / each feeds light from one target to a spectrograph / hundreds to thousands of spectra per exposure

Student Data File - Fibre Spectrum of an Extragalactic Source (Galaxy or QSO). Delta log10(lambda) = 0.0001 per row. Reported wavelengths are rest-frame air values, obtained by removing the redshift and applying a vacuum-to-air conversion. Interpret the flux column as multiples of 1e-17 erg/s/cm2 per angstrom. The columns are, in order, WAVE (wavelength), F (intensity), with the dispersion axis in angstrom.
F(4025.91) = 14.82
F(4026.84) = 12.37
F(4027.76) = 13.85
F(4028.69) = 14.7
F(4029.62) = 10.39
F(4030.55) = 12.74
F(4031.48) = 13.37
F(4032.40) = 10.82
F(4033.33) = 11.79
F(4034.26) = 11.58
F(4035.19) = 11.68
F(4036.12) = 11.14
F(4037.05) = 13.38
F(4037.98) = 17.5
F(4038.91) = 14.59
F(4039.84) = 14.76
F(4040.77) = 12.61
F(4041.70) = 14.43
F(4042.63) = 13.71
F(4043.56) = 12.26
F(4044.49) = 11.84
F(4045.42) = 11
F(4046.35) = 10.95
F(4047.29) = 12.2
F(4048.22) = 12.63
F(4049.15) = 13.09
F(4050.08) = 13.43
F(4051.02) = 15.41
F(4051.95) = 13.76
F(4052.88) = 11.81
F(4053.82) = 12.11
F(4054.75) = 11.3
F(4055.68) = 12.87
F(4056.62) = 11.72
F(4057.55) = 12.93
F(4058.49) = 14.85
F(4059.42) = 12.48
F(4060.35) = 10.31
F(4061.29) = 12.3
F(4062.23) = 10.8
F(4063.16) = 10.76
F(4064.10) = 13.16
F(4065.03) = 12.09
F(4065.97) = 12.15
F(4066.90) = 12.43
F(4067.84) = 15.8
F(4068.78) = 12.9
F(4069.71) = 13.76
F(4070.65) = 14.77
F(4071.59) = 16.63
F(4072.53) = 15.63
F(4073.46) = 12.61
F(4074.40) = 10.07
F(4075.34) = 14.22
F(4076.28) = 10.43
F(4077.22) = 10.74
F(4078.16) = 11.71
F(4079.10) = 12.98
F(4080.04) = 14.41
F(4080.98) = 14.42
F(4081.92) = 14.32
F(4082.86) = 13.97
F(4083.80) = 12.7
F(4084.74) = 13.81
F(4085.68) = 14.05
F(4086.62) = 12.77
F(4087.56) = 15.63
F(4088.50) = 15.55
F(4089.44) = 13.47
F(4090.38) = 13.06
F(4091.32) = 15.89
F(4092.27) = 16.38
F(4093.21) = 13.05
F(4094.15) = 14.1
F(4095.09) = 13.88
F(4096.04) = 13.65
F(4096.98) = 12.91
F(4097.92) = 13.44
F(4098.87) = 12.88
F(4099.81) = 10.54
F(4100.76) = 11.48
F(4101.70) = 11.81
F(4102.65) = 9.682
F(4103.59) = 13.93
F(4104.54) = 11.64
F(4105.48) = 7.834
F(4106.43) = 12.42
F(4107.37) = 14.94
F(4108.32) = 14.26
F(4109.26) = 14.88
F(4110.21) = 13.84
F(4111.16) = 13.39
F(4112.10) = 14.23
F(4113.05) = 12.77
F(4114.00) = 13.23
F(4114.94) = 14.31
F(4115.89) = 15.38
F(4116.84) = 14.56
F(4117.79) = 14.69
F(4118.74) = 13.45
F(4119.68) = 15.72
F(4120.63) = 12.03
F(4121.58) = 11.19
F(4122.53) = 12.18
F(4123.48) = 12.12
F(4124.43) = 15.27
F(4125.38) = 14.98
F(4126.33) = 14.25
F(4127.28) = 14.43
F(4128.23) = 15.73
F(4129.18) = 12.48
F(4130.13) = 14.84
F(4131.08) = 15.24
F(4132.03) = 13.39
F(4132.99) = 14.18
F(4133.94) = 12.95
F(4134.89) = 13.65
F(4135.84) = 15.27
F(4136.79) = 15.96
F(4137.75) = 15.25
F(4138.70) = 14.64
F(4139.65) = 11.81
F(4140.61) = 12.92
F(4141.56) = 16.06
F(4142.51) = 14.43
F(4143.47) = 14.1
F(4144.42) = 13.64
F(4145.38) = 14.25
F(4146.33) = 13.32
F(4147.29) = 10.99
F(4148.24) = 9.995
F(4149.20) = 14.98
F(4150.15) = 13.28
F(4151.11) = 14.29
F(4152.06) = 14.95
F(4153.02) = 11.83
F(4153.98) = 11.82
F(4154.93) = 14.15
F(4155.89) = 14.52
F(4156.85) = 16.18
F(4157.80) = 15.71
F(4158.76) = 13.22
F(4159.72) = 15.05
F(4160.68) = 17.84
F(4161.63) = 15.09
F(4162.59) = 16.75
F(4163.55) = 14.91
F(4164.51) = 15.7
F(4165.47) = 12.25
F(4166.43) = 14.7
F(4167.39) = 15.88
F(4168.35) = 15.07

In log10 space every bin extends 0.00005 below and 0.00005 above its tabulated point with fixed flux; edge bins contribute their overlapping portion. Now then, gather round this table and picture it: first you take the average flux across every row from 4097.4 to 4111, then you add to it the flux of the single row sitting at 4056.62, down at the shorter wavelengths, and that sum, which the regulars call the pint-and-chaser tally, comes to 24.1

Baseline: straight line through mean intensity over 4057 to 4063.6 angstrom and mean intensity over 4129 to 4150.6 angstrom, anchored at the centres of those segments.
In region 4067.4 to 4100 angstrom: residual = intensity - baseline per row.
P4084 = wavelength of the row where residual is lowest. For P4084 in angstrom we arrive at 4099.81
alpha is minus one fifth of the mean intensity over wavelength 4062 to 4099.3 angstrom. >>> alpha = -2.69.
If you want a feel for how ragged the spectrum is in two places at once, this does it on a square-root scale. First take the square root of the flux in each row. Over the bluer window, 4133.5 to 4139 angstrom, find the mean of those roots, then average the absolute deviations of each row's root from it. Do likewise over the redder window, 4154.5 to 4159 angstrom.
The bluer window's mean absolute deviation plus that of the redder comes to 0.240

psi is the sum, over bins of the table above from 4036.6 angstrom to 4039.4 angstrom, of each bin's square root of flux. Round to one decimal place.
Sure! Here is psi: 11.7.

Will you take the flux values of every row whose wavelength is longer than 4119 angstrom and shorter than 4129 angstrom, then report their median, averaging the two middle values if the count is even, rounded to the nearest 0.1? 14.3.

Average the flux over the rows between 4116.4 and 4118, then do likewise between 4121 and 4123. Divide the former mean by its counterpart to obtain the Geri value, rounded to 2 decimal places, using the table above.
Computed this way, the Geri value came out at 1.25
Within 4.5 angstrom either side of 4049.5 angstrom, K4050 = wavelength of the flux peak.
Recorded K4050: 4051.02 angstrom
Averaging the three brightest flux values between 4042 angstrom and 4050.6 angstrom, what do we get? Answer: 13.4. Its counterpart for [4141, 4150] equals 15.2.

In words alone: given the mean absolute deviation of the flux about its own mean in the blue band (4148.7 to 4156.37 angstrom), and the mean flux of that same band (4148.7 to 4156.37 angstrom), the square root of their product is 3.8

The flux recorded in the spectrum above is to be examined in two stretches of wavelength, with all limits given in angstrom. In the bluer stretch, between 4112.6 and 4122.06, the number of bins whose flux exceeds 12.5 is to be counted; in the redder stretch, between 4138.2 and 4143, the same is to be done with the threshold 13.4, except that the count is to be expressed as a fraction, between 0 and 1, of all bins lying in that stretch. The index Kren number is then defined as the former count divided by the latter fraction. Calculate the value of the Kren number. 13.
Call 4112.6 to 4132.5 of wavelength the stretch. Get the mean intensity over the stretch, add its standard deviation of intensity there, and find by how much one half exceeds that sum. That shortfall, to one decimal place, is -14.8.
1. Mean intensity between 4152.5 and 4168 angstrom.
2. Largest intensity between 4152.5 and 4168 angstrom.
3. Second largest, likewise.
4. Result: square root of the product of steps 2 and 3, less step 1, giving 2.56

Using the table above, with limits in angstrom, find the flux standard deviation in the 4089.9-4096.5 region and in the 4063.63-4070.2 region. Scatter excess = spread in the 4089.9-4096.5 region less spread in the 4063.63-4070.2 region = 0.03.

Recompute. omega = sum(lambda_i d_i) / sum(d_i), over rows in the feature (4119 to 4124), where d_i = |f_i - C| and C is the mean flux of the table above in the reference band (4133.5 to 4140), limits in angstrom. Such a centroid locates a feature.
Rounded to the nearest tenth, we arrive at 4121.7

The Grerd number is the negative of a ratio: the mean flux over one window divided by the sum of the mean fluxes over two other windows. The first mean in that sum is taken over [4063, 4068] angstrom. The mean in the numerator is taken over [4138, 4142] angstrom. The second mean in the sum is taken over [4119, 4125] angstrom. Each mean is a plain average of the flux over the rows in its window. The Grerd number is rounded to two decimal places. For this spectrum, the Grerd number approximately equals -0.54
